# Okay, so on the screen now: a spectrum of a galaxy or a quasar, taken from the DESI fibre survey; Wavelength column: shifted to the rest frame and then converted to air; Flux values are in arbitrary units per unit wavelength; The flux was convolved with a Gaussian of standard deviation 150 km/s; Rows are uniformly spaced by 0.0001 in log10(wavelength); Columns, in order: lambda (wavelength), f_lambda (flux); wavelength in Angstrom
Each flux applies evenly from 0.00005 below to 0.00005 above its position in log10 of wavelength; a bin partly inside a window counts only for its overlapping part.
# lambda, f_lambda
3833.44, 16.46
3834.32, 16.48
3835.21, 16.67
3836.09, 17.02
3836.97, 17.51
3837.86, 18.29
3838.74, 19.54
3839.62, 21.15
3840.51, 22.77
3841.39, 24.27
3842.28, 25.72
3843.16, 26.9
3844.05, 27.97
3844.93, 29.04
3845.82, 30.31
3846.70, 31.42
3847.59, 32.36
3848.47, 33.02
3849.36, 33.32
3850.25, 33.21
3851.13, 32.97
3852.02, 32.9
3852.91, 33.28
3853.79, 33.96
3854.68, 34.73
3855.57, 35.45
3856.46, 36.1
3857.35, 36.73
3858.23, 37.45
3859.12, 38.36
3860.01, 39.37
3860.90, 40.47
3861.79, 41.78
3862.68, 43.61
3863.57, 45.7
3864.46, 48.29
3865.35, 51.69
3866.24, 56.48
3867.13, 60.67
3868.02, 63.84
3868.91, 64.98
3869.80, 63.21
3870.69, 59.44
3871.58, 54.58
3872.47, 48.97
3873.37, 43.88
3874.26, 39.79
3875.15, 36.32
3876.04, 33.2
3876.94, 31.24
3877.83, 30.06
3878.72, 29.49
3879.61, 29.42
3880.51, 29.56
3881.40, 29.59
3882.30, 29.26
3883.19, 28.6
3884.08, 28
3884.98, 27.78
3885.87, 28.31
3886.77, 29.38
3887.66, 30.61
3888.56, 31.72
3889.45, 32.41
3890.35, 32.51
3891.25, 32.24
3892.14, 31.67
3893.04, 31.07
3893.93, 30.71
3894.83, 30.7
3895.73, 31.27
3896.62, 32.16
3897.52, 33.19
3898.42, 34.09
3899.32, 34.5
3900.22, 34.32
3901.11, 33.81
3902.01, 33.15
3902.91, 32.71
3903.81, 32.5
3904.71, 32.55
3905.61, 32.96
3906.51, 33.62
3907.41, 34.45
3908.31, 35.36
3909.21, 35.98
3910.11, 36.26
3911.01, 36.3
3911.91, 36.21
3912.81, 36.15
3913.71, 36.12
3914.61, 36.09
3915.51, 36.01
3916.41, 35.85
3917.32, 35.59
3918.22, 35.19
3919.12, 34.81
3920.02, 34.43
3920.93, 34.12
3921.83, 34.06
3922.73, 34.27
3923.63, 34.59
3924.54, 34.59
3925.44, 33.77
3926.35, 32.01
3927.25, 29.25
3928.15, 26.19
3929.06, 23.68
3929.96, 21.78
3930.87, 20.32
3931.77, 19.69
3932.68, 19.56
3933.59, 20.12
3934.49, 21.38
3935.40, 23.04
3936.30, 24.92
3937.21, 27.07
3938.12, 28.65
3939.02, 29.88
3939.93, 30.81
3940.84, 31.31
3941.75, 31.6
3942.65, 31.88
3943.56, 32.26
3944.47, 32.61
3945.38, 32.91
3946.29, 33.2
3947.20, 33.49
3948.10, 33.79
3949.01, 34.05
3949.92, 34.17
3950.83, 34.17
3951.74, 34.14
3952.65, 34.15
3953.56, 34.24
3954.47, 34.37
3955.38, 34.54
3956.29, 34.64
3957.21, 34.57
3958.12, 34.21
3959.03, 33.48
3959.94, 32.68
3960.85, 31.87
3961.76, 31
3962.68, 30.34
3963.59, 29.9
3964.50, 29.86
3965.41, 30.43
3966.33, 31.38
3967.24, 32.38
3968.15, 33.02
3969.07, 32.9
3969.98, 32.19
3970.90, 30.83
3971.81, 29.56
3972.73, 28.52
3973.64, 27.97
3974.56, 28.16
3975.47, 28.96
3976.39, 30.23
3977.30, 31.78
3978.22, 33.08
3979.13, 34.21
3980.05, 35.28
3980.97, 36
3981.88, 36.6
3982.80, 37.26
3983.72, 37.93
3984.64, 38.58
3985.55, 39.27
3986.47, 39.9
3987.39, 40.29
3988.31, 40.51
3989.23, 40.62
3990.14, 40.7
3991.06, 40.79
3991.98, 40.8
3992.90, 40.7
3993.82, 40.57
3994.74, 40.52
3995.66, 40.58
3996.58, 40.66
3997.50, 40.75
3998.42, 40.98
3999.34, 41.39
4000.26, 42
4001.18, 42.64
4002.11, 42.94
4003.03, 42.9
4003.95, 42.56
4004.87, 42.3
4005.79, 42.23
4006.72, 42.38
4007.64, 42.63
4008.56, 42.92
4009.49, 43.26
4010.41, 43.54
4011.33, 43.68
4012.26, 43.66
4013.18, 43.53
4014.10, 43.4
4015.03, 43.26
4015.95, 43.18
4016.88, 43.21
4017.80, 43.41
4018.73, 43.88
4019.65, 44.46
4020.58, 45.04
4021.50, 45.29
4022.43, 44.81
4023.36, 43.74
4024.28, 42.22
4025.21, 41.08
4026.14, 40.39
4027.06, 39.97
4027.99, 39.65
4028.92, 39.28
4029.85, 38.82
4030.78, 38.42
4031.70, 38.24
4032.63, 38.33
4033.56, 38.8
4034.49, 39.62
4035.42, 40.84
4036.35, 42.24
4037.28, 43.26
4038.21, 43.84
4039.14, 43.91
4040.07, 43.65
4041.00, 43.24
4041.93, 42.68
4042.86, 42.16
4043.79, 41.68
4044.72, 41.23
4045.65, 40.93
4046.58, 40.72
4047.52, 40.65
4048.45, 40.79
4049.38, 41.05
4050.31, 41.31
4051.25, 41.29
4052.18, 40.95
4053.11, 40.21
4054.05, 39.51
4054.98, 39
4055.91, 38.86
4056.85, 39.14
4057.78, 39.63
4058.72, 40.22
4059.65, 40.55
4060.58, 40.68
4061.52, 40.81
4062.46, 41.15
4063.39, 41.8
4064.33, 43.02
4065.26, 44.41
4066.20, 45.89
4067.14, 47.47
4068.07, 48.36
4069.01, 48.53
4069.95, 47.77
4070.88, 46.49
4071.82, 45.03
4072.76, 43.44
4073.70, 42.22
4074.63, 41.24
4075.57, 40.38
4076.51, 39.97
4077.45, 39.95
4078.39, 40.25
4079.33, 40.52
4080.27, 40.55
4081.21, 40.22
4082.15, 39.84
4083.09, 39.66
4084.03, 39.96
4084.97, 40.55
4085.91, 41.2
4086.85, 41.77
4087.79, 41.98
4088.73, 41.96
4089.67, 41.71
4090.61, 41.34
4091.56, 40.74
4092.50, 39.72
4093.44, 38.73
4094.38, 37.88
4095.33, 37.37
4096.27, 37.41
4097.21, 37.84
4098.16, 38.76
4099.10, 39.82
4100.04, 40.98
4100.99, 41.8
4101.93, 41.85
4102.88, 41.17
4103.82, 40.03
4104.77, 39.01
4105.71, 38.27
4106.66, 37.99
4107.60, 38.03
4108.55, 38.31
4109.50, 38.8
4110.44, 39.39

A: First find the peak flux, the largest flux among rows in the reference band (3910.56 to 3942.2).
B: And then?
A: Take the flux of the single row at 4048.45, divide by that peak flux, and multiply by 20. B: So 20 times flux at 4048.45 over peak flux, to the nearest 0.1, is 22.5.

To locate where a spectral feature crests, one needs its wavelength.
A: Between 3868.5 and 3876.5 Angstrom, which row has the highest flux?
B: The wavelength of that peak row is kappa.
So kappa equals 3868.91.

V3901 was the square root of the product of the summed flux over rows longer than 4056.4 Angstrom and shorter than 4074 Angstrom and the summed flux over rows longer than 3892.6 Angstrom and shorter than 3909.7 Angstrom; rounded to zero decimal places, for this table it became 721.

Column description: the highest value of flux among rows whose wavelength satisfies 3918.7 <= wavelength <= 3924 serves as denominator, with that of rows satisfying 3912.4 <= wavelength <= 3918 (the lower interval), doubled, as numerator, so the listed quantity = 2.1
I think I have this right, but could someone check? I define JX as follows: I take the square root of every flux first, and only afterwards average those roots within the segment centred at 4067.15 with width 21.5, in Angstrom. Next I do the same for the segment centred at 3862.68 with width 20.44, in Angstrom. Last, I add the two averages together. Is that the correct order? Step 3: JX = 13.3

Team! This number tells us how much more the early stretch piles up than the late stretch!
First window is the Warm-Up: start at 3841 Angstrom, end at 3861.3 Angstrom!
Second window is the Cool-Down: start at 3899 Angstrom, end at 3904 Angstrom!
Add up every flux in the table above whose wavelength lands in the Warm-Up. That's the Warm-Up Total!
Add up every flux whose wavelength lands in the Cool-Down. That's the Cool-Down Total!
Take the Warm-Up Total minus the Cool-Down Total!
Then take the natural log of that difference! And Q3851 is 6.3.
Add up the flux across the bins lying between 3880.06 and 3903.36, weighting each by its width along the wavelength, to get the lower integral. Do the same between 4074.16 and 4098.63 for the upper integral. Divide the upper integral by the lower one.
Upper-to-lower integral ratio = 1.34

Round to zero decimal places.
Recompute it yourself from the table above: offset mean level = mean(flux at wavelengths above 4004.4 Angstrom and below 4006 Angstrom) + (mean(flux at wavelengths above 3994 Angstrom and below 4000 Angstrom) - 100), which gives -17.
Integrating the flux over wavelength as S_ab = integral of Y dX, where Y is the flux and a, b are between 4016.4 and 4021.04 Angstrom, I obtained 204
